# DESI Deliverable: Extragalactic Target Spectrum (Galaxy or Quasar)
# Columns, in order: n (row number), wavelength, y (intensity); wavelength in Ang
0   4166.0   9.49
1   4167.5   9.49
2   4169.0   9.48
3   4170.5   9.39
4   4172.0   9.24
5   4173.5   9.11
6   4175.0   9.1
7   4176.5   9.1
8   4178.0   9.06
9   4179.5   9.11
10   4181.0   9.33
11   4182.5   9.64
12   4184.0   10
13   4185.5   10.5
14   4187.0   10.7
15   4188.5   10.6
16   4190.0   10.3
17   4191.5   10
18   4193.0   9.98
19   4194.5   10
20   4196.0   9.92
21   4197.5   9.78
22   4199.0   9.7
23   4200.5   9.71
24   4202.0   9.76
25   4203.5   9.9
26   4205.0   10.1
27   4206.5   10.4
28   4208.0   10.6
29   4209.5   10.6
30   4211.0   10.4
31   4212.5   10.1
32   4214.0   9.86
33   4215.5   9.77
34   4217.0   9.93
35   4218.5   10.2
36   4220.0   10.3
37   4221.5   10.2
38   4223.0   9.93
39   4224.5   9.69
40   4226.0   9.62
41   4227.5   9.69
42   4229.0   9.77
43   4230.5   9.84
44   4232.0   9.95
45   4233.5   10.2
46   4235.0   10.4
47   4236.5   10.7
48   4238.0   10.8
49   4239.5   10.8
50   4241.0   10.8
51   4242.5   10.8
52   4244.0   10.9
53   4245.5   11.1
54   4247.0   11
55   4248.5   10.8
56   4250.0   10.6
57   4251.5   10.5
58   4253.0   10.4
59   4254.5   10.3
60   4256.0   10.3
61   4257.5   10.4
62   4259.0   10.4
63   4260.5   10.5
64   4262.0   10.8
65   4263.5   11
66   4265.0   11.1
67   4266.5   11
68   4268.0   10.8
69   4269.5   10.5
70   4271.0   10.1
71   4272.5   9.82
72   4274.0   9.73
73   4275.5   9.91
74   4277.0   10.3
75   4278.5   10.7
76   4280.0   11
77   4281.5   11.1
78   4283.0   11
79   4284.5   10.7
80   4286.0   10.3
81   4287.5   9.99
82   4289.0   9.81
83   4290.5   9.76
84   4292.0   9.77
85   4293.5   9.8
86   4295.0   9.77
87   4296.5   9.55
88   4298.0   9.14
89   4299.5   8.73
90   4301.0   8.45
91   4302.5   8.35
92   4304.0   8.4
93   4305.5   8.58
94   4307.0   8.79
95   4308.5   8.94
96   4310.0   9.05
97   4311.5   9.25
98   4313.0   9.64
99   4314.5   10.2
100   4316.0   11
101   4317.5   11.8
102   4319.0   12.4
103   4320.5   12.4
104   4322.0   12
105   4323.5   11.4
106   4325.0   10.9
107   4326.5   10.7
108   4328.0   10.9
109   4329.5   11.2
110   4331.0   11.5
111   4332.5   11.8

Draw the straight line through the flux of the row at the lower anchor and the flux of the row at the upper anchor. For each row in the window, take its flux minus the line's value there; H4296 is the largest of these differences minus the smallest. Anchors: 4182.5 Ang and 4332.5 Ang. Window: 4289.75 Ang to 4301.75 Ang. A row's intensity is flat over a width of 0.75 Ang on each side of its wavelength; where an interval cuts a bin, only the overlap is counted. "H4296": 1.46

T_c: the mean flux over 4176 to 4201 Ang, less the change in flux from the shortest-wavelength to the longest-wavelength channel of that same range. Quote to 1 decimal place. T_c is 9.2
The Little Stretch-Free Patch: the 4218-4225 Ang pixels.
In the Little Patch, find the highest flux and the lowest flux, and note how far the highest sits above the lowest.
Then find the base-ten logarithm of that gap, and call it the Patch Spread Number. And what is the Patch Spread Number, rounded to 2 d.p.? -0.21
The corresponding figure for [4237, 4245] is -1.00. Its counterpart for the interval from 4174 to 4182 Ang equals -0.57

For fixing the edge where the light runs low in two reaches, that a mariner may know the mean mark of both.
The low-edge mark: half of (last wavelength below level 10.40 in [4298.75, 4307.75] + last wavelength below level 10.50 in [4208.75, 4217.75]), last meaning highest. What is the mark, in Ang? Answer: 4262.0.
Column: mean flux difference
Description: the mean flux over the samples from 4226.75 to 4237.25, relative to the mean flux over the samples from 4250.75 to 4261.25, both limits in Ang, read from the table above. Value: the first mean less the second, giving -0.3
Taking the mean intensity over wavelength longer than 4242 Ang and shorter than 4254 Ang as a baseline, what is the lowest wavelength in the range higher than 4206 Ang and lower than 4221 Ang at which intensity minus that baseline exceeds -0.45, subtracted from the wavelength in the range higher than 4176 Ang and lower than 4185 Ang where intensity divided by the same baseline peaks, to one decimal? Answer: -22.5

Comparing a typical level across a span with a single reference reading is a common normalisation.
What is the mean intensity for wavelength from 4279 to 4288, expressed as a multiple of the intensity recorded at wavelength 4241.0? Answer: 0.99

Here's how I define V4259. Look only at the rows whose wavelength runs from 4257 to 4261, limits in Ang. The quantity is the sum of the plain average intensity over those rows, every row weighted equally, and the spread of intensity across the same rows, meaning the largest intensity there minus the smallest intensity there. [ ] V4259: 10.5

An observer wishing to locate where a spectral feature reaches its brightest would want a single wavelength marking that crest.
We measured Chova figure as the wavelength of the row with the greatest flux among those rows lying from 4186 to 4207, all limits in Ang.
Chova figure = 4187.0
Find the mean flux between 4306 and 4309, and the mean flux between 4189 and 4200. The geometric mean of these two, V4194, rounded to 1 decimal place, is 9.4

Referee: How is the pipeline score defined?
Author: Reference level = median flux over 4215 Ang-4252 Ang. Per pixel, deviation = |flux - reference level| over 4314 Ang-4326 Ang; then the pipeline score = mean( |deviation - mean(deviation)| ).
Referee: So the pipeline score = 0.61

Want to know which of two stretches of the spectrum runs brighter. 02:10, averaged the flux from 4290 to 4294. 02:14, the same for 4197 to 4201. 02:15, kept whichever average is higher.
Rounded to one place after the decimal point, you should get 9.8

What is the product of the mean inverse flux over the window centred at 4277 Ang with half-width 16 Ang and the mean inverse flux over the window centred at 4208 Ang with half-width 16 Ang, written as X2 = 0.0096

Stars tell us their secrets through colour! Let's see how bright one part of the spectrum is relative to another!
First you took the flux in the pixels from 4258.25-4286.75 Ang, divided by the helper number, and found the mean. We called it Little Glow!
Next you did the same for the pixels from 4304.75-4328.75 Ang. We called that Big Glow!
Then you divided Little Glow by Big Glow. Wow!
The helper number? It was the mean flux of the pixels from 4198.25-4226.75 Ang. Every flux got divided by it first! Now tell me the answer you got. 1.01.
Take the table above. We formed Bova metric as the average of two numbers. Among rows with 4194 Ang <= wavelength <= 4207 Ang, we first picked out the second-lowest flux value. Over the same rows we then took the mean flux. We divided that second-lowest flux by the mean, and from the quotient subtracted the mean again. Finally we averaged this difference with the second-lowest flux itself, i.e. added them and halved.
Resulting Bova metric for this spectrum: 0.39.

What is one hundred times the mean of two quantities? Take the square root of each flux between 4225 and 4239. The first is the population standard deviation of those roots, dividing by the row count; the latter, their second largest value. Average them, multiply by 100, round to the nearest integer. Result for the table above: 167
